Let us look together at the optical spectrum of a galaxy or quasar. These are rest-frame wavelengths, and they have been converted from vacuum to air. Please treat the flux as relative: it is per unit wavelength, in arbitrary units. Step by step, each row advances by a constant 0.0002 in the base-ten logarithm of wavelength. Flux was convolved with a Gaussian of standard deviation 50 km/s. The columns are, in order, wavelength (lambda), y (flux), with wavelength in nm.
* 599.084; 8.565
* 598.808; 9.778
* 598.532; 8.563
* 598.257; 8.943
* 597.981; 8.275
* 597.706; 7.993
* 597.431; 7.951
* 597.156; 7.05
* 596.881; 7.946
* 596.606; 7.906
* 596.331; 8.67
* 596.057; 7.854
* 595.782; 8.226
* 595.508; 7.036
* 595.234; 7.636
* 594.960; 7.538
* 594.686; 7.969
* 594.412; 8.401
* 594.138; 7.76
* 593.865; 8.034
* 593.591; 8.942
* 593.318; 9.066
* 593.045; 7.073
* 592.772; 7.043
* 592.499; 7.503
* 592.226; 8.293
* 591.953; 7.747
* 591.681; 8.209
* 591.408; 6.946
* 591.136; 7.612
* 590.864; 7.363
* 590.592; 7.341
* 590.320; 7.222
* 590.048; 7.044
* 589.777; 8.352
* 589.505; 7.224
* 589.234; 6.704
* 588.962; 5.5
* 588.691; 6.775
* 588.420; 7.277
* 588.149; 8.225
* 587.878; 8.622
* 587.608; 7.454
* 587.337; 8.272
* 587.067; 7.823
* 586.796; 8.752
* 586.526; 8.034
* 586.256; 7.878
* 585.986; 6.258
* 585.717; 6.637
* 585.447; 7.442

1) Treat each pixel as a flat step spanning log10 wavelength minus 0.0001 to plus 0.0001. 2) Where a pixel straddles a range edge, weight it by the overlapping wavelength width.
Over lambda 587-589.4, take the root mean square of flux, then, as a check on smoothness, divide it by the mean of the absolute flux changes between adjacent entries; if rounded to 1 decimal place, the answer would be 8.8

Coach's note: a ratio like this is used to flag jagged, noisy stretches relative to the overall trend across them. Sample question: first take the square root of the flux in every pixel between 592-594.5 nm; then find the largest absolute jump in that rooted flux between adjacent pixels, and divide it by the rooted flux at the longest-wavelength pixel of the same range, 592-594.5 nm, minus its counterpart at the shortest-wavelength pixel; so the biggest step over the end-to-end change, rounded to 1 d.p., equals 18.8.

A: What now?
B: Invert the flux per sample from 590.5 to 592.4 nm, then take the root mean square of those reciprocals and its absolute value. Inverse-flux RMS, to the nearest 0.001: 0.131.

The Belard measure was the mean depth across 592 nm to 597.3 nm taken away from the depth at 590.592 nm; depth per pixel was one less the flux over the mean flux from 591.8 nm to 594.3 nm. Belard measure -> 0.069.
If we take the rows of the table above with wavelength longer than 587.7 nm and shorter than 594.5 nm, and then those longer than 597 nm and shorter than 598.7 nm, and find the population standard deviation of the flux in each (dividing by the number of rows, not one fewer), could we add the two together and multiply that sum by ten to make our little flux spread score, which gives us 13.7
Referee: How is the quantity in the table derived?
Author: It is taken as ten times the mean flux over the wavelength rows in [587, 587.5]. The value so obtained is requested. 80.5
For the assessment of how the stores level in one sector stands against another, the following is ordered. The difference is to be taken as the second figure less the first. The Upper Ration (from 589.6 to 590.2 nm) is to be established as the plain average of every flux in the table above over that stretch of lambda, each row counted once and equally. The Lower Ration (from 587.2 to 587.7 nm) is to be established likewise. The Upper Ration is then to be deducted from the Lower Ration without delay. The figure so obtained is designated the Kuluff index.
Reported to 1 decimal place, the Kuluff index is 0.2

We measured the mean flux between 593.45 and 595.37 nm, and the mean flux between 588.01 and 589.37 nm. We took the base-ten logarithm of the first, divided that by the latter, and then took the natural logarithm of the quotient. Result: -2.03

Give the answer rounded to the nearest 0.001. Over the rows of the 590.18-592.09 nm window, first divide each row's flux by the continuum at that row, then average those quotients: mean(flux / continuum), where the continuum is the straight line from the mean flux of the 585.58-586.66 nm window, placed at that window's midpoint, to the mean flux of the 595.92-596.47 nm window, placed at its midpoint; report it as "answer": 0.969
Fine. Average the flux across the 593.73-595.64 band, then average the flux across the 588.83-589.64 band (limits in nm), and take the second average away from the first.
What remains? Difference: 1.29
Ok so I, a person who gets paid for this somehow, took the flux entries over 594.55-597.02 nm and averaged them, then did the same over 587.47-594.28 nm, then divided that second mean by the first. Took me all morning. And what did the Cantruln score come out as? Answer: 0.963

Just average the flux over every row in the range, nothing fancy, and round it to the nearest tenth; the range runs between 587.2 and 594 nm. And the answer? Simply 7.6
